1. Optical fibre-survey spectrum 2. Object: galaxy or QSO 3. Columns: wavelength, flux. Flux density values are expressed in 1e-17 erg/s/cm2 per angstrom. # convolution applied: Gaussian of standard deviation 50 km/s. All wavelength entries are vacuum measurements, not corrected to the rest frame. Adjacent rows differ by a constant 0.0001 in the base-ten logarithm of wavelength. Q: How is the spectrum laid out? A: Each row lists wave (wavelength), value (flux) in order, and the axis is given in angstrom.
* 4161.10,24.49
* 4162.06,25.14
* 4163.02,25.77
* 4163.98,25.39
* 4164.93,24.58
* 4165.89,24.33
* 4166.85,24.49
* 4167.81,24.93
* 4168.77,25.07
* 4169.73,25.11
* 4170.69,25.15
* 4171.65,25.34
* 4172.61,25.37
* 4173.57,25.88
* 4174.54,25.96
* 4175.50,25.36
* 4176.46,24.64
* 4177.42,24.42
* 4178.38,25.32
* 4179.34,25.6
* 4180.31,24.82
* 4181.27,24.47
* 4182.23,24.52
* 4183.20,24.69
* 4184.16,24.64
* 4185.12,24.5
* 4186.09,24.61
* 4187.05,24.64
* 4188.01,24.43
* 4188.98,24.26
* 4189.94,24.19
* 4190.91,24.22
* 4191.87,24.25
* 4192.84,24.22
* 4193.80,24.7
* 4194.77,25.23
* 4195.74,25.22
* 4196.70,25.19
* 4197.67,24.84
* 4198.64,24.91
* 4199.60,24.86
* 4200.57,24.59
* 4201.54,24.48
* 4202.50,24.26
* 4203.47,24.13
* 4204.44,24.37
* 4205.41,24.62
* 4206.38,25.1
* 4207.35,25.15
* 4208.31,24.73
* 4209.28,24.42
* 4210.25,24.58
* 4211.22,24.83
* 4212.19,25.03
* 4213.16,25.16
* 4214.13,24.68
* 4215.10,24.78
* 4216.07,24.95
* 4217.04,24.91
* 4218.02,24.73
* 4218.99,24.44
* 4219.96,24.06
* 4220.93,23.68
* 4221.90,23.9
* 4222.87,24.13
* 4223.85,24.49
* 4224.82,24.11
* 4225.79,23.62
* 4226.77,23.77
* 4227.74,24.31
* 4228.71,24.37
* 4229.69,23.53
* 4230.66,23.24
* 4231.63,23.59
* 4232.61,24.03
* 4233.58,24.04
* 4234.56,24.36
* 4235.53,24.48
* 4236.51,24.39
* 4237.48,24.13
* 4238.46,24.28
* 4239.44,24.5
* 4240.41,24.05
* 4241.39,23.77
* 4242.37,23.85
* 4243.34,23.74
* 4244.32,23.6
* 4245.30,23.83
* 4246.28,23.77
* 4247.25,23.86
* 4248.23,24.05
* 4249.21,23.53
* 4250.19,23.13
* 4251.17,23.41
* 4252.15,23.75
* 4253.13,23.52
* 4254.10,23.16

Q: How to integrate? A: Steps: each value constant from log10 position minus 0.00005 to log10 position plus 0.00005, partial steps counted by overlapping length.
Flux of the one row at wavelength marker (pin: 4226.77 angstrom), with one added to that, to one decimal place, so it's 24.8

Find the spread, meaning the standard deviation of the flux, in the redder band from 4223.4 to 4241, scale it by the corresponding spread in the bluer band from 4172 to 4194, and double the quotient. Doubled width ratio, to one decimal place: 1.4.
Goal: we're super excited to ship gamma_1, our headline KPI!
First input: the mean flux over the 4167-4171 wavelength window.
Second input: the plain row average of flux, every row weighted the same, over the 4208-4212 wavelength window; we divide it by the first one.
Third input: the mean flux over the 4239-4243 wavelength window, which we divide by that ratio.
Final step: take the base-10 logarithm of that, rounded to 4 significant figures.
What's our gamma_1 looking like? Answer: 1.388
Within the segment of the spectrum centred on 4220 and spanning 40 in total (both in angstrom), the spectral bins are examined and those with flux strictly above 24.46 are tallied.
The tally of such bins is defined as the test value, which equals 18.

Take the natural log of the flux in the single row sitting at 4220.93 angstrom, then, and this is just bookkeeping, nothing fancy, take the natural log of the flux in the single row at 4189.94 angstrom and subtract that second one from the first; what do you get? -0.02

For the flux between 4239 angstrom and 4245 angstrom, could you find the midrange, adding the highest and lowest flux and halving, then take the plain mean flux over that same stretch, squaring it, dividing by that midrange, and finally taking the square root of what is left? 4.88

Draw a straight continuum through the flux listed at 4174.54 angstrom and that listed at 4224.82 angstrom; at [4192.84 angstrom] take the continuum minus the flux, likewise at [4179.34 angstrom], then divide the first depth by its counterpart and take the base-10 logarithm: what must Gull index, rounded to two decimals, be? 0.76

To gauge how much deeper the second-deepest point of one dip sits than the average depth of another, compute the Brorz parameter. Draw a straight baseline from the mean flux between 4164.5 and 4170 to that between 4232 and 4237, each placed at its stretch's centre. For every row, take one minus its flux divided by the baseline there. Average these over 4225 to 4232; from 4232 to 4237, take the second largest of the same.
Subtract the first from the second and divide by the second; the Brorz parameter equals -1.3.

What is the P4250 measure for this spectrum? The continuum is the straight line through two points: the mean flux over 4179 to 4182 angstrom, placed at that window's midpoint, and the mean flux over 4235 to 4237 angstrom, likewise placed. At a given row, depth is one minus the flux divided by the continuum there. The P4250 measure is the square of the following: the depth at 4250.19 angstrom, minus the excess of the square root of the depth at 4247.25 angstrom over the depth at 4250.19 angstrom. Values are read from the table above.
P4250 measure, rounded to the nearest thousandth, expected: 0.002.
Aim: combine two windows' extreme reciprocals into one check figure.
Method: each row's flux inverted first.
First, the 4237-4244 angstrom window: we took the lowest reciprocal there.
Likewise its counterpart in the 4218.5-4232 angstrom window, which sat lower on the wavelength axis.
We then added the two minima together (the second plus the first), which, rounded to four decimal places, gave 0.0816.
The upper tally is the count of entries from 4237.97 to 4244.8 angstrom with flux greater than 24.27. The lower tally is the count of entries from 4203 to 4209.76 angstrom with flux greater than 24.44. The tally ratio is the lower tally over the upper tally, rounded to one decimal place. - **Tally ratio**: 2.0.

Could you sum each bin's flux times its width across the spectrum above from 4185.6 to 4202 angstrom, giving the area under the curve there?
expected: 404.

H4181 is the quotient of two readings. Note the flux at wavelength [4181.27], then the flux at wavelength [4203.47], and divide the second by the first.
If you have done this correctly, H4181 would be 0.986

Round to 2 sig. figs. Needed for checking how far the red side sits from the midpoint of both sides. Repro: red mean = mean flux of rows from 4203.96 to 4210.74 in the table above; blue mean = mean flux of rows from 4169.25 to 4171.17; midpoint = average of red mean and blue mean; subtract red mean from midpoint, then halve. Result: 0.10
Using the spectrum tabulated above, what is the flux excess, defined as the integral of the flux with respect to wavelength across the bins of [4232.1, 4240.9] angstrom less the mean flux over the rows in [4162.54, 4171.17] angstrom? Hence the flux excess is 188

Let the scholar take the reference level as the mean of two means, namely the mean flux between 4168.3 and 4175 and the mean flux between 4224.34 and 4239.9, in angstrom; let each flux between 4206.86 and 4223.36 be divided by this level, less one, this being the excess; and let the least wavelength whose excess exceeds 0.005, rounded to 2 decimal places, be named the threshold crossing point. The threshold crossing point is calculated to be 4207.35 angstrom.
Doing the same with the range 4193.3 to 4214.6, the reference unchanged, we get 4194.77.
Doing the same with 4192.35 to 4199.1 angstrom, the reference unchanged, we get 4194.77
